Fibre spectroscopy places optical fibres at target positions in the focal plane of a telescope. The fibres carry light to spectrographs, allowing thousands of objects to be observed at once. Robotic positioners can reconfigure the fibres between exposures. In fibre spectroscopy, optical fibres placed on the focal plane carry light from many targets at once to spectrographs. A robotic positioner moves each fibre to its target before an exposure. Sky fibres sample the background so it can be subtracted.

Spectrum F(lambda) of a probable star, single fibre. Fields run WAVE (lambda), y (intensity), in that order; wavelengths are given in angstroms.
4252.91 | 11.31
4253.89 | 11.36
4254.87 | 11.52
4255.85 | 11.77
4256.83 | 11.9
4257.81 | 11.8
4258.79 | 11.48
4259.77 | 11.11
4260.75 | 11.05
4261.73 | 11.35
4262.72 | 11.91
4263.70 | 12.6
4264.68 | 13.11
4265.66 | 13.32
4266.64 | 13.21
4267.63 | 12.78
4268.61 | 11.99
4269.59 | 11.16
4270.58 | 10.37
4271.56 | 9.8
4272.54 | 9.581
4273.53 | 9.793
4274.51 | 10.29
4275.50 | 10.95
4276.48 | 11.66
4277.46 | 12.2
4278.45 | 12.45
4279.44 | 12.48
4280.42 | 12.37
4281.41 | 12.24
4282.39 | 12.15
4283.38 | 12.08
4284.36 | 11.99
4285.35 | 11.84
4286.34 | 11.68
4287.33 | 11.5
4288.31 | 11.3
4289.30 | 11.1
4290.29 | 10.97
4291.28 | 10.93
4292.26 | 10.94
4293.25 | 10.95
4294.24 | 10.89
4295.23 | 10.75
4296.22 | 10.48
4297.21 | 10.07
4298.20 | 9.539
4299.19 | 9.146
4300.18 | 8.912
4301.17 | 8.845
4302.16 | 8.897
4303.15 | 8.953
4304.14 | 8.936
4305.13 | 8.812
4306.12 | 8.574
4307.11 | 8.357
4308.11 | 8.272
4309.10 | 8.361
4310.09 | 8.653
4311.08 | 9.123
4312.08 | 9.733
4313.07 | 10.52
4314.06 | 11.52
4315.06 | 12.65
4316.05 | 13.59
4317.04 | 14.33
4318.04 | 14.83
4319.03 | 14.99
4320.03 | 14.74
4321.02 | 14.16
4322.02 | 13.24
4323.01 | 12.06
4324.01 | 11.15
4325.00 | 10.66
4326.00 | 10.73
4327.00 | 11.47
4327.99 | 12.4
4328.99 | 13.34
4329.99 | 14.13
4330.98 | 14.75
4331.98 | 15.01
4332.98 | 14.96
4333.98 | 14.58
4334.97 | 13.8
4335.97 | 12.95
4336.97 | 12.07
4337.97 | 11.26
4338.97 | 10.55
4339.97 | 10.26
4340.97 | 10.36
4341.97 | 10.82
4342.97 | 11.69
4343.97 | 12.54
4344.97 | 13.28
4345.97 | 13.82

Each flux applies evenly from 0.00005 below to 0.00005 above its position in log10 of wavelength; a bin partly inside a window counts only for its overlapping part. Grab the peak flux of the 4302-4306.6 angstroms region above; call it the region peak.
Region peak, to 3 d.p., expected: 8.953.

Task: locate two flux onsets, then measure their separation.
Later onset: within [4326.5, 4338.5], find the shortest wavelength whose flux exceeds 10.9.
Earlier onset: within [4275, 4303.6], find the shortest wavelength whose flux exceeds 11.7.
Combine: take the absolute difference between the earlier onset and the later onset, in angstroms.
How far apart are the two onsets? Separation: 49.5 angstroms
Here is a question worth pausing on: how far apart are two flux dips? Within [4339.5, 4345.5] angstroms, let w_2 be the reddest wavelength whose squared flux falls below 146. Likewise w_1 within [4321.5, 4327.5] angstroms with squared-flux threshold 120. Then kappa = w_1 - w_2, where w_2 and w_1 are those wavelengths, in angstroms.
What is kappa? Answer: -17.0 angstroms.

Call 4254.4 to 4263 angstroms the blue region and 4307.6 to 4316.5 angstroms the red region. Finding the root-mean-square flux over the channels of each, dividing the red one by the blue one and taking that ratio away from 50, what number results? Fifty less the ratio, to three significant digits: 49.1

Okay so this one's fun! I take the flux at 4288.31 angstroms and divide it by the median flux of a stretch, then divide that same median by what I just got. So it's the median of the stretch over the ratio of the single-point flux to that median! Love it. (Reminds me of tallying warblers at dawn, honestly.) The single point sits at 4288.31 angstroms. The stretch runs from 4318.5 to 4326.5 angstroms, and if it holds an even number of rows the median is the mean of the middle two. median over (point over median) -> 14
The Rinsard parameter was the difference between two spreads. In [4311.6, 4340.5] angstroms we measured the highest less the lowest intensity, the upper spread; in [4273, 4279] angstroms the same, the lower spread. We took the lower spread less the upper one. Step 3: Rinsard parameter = -2.6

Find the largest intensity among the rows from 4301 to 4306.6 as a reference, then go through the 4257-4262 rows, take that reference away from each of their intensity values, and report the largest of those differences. 2.8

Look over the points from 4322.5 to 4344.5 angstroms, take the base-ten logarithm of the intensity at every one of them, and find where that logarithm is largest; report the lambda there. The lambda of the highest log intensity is 4331.98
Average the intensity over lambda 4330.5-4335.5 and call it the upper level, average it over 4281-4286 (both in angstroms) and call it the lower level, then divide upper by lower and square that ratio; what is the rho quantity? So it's 1.47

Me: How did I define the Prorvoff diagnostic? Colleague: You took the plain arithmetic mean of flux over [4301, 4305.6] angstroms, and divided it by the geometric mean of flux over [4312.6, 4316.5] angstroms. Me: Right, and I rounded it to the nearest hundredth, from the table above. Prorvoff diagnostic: 0.74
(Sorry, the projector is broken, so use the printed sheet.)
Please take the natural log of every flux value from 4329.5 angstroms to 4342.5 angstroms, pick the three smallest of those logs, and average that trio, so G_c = 2.34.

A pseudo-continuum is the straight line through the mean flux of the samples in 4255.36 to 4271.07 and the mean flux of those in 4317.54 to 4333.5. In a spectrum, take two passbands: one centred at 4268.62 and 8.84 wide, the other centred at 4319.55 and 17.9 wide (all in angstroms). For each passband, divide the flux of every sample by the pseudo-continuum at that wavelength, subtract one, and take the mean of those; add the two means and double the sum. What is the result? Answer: -0.18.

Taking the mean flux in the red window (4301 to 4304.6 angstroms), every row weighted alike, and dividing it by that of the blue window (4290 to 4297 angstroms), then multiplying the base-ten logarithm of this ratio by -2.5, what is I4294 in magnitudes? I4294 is 0.21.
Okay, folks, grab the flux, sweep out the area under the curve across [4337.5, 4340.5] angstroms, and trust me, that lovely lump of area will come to 32.0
